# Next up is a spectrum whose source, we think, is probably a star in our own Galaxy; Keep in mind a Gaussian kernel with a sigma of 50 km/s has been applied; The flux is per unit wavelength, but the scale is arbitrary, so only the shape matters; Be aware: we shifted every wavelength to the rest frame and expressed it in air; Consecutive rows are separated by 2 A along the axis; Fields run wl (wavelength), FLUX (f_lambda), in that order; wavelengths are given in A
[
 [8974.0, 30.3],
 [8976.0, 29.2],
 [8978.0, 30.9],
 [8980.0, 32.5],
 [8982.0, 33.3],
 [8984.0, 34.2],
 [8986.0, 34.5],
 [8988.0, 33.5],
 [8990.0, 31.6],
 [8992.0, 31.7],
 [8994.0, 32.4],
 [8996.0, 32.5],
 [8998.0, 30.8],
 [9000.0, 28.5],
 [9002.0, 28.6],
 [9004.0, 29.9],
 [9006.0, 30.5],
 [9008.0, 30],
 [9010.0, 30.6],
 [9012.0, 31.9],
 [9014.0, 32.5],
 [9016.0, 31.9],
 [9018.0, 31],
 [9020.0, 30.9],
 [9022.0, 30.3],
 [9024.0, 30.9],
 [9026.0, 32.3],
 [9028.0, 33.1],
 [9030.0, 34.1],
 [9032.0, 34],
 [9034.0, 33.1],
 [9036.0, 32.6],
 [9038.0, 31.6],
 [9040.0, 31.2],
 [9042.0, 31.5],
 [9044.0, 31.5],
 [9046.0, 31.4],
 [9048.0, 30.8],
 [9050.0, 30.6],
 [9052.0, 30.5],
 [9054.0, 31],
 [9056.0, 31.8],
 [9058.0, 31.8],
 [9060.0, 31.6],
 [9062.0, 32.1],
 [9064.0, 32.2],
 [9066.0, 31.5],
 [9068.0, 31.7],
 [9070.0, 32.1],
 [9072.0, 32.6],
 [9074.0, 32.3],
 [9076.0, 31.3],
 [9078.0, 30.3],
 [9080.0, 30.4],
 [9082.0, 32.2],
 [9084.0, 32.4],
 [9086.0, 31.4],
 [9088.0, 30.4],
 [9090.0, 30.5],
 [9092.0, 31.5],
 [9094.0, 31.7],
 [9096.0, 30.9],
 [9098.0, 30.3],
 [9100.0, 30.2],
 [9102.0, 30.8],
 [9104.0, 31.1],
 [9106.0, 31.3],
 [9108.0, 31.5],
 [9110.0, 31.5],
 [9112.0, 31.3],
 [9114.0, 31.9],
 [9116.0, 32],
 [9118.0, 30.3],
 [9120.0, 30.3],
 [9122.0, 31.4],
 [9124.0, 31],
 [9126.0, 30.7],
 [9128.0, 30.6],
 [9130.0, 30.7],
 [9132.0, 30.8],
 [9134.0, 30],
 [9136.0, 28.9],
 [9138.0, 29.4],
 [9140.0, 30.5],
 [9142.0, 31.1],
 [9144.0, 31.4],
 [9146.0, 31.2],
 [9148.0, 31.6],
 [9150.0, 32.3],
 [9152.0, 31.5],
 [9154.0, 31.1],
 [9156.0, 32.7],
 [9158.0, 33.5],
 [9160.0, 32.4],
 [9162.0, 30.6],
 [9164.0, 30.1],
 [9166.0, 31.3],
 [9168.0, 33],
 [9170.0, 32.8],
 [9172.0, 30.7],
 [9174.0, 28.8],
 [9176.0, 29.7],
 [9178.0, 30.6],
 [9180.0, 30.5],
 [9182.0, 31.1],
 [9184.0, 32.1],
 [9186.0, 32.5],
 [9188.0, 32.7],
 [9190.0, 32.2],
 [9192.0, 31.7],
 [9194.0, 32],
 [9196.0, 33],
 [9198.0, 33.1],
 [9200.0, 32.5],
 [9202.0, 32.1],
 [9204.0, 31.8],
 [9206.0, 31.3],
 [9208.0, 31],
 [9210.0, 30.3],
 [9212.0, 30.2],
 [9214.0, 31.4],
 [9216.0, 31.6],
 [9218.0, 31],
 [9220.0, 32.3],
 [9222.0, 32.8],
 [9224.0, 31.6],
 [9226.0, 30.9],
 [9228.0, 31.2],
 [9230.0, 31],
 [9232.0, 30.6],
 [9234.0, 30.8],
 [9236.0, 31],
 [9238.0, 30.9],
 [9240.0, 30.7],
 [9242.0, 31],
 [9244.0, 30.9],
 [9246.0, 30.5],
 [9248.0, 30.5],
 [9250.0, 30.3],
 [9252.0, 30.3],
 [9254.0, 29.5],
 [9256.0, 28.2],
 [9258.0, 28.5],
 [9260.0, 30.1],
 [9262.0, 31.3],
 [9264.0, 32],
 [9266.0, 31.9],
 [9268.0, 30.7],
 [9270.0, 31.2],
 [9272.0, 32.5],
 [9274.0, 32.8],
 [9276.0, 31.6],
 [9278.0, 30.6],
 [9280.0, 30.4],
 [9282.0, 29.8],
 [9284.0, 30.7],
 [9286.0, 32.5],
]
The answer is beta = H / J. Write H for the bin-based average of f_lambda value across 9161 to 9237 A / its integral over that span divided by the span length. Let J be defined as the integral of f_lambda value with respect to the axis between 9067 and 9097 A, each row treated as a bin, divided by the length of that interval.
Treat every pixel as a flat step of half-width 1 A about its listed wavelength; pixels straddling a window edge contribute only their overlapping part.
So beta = 0.999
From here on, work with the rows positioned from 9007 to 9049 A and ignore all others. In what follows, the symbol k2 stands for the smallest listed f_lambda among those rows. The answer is 30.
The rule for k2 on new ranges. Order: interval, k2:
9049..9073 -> 30.5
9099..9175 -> 28.8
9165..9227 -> 28.8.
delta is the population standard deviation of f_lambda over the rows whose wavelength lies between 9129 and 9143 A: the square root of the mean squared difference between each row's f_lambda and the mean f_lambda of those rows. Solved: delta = 0.74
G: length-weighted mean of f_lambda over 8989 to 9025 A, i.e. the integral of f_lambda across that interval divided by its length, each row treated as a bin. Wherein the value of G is 30.9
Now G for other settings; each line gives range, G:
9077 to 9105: 31.0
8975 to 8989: 32.6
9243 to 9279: 30.7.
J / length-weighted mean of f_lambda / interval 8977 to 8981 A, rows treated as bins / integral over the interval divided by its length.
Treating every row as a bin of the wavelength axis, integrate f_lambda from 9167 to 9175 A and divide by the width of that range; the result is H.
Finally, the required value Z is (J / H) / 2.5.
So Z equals 0.405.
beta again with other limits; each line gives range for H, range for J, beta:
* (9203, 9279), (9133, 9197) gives 0.988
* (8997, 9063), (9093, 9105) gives 1.017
